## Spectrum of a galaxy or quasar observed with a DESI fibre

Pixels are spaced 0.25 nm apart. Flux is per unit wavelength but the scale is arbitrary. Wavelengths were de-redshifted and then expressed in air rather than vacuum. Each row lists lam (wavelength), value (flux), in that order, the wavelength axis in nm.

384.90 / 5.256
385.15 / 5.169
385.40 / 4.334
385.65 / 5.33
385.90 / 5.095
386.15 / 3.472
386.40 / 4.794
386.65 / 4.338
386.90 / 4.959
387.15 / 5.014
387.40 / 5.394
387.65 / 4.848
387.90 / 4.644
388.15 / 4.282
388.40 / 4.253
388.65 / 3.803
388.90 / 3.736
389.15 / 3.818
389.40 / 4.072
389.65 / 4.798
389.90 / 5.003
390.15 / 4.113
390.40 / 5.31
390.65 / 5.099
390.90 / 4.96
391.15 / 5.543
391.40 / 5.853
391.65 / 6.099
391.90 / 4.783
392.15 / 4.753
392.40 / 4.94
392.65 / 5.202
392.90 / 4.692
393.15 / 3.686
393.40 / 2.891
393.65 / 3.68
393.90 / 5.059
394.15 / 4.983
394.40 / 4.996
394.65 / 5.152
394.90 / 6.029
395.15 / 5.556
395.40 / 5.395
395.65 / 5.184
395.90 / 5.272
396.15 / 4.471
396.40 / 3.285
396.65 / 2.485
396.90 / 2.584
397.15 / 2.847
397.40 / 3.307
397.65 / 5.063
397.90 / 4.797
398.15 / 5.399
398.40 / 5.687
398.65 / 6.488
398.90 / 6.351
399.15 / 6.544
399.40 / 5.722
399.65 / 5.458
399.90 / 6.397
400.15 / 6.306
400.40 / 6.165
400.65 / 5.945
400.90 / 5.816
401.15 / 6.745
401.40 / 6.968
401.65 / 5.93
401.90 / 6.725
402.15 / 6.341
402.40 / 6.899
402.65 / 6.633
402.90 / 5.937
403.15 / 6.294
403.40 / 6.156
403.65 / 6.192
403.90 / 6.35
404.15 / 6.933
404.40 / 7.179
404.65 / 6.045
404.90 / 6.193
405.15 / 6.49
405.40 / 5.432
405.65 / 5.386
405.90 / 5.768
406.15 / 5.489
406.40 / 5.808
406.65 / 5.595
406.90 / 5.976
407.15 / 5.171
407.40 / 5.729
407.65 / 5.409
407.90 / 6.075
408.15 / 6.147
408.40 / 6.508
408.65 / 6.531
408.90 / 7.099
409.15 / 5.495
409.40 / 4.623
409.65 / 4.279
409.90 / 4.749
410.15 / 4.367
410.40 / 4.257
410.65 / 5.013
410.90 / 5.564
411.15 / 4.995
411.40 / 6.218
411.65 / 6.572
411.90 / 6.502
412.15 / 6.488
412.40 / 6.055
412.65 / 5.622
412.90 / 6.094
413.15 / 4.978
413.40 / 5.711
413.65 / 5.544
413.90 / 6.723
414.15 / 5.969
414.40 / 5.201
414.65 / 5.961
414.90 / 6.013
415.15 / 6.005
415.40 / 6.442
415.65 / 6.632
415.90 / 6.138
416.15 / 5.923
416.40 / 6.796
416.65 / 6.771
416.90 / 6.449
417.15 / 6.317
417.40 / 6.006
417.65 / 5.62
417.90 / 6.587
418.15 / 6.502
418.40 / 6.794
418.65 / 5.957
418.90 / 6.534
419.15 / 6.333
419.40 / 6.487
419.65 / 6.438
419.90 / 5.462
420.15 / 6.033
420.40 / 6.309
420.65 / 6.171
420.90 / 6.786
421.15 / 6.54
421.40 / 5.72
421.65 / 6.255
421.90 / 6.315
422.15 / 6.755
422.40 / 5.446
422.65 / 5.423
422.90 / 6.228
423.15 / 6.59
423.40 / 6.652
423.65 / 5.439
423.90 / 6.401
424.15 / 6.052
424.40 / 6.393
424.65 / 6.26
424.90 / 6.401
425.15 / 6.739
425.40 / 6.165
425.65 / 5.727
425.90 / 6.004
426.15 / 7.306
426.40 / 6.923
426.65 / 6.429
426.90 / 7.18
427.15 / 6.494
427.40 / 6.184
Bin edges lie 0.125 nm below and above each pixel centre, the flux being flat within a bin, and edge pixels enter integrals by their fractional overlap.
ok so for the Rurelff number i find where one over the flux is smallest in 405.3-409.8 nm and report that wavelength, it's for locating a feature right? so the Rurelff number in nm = 408.90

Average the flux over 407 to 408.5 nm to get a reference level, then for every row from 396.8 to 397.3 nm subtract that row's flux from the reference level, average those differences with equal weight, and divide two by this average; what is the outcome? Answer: 1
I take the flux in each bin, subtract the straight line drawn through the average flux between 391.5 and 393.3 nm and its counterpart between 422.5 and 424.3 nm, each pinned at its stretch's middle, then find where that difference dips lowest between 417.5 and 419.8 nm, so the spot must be 417.65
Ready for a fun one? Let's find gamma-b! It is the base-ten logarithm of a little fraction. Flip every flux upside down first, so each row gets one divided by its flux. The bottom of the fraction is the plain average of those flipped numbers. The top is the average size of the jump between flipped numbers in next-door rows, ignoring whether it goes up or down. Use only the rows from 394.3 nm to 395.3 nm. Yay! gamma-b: -1.06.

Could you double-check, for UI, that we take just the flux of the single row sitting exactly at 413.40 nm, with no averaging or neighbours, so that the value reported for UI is 5.711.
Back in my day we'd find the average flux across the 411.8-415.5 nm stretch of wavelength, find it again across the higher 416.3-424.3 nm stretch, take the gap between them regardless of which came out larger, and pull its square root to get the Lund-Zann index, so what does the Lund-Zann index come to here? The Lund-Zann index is 0.55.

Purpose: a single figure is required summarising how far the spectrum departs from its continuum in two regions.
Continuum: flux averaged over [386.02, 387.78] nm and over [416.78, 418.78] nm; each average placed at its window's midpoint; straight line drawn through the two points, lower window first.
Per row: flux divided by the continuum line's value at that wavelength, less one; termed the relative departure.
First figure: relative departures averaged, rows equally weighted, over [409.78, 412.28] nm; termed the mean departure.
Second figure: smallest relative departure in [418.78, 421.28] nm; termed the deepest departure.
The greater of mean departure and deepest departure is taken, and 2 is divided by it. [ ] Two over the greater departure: -26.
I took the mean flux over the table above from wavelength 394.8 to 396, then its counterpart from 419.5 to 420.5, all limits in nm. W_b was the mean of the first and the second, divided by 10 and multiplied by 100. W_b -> 57.7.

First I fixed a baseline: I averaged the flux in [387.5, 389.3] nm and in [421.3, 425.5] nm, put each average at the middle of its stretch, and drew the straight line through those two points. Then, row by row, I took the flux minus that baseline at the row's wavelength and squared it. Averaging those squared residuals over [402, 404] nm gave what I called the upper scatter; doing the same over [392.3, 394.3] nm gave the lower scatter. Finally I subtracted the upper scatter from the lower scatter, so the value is -1.2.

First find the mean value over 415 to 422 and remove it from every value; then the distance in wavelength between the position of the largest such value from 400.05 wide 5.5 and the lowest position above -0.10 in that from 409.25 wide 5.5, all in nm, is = 7.00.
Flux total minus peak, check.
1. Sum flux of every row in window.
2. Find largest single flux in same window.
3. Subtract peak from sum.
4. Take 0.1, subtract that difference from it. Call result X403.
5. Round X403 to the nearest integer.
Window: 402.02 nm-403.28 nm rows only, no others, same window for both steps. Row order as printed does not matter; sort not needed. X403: -25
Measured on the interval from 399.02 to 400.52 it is -30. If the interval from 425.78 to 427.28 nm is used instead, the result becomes -33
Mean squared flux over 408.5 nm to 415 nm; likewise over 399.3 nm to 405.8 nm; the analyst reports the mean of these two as 35.9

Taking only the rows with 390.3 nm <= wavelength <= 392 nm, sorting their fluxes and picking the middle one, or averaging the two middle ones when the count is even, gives 5.31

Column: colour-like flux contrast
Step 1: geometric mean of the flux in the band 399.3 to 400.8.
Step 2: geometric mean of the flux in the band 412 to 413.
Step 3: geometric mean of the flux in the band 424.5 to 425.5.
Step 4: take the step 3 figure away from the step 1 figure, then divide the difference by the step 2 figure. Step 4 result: -0.1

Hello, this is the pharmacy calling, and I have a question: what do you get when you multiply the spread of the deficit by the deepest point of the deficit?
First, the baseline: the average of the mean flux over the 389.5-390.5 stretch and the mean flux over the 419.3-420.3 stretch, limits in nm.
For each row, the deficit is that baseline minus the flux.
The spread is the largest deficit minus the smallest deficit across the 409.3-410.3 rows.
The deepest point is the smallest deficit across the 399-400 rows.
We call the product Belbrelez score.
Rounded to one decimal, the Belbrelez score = -0.5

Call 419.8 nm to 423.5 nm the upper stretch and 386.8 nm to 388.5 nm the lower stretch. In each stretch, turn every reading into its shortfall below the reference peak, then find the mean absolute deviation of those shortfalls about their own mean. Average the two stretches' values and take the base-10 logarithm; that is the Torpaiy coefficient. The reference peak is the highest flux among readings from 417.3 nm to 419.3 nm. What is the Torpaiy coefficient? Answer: -0.456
